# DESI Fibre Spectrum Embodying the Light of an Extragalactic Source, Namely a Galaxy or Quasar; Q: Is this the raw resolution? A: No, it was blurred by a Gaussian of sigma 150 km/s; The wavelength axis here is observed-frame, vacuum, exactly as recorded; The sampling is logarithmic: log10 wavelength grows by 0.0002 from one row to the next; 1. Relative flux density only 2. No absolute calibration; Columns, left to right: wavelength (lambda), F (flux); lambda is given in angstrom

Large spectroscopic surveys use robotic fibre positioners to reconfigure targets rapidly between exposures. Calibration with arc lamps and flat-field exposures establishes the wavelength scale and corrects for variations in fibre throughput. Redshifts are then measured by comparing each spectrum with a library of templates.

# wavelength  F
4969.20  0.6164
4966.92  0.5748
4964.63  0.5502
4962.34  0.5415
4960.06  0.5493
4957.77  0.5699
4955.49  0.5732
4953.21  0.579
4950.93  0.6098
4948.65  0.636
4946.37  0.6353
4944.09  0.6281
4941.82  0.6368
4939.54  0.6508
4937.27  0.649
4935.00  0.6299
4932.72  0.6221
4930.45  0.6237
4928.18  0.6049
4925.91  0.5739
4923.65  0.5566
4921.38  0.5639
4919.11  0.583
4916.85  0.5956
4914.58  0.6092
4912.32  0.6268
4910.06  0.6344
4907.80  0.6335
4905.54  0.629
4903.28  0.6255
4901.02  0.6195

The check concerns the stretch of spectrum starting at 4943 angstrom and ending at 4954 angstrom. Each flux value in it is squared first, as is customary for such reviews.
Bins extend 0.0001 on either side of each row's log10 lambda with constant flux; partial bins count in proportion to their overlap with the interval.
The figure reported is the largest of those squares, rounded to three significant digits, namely 0.404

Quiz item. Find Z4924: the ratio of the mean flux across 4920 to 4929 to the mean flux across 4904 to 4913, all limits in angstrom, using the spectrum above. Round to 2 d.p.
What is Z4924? 0.91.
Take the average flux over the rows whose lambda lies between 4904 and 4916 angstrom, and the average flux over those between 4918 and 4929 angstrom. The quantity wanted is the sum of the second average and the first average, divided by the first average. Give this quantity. 1.92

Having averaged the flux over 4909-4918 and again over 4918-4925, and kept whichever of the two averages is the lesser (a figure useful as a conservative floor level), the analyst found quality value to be 0.568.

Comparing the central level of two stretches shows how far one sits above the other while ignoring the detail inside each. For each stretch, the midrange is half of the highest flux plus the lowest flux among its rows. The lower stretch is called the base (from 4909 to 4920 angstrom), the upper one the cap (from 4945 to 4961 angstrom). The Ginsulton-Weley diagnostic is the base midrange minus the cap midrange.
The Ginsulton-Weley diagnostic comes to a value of 0.02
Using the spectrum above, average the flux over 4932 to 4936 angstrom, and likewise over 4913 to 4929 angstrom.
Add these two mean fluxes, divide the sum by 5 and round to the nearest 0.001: 0.242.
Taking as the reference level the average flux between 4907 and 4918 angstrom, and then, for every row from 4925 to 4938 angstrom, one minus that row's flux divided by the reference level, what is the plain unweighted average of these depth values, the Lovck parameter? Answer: 0.00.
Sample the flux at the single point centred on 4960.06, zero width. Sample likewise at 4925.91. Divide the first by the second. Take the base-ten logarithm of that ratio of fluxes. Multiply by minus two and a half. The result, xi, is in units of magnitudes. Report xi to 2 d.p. 0.05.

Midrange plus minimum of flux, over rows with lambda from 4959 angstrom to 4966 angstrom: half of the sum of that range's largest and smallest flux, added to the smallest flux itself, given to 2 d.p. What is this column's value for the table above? 1.09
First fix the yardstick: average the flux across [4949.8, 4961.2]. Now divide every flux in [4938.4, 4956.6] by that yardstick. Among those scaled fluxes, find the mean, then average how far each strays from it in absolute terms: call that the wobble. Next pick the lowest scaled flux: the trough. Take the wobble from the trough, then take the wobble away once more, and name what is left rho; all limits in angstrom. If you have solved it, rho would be 0.913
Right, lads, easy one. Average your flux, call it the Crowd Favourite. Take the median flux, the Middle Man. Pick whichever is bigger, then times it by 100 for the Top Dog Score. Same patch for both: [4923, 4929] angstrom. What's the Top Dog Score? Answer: 58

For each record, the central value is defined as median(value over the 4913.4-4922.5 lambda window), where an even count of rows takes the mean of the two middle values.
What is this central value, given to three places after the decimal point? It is 0.589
